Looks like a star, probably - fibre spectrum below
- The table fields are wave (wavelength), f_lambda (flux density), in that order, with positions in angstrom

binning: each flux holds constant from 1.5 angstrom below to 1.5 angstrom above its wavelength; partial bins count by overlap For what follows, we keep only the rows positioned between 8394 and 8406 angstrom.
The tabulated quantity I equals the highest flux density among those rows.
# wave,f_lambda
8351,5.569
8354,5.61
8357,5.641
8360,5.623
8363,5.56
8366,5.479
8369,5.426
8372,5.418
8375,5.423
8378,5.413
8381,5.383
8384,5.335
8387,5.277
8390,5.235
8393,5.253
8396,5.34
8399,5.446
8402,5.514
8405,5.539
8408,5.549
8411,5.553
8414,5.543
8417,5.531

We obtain 5.539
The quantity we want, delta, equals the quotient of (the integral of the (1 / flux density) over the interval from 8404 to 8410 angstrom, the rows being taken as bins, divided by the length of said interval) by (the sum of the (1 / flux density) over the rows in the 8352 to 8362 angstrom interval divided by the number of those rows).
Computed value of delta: 1.01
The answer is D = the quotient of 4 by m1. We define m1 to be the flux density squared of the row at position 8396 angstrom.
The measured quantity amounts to 0.140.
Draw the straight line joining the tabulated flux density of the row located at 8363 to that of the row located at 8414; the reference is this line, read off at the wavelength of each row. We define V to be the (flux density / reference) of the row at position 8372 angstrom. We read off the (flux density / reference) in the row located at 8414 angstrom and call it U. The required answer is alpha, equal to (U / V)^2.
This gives 1.05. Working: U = 1.00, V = 0.97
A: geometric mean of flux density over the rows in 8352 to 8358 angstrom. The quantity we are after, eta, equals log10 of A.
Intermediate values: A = 5.63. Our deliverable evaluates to 0.750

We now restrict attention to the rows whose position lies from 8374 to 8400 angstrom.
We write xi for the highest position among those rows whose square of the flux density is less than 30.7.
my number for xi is 8399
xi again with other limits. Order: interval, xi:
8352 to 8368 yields 8366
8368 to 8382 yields 8381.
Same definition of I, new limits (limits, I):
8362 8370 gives 5.56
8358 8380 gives 5.623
